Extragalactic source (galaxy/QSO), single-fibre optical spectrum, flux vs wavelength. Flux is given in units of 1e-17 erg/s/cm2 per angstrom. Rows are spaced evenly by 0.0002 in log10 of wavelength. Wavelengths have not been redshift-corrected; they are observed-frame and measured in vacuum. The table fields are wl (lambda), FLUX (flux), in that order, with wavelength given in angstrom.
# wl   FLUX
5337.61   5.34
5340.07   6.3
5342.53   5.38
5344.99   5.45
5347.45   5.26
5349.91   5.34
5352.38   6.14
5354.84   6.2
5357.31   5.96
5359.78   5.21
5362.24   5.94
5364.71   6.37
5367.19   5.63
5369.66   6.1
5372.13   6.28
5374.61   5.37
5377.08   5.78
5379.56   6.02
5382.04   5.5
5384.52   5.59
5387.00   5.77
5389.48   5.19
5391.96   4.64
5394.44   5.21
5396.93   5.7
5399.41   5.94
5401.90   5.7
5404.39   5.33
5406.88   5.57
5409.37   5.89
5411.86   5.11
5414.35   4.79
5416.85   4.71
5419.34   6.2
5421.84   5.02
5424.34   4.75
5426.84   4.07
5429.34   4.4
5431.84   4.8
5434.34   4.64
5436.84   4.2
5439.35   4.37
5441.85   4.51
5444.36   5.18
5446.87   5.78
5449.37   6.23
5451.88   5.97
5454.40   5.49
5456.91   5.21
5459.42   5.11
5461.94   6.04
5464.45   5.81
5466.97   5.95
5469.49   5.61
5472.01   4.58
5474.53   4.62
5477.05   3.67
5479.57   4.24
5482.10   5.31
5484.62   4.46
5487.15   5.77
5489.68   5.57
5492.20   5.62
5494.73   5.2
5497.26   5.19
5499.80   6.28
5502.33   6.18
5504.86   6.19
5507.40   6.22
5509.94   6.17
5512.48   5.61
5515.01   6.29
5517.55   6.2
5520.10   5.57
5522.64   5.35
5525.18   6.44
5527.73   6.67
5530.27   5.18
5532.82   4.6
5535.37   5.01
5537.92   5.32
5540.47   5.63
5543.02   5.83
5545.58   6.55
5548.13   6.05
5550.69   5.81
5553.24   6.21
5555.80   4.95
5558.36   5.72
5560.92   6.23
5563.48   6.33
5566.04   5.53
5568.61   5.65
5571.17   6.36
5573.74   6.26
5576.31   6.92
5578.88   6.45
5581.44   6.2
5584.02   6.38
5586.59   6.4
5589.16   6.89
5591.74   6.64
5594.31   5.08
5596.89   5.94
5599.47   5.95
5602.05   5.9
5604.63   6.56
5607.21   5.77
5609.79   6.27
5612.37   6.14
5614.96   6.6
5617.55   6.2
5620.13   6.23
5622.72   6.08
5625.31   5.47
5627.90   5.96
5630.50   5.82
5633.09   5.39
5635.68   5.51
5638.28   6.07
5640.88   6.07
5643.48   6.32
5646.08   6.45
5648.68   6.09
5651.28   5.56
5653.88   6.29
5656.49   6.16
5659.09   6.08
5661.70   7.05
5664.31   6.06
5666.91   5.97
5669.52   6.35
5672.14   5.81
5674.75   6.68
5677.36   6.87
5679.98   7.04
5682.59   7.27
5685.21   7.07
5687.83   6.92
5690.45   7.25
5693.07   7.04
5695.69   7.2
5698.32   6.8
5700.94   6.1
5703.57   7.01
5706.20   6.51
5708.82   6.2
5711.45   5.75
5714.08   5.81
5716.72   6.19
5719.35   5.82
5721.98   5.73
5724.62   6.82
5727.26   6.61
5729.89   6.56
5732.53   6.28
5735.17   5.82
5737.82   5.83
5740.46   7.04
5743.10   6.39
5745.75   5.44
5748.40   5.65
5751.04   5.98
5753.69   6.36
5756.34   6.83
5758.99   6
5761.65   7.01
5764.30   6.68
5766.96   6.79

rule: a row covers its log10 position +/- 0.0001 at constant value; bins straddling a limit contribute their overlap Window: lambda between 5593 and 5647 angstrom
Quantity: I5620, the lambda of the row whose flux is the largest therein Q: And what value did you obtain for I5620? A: 5614.96 angstrom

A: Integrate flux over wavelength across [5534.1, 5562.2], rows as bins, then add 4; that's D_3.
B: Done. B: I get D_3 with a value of 166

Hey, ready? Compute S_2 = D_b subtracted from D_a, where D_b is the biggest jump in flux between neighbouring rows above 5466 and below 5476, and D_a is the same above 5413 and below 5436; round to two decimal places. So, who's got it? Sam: 0.46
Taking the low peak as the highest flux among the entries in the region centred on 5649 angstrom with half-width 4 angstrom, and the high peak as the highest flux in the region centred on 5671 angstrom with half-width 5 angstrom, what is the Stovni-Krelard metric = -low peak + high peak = 0.2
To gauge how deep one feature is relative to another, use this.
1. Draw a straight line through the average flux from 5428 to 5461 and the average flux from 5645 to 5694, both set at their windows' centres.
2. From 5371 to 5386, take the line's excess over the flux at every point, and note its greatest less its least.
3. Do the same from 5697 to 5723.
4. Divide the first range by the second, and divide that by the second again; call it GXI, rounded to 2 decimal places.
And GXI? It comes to 0.47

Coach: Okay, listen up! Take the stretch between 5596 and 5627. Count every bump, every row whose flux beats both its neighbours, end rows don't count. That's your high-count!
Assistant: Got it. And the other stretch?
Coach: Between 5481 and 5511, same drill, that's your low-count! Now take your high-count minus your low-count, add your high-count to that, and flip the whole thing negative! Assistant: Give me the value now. -6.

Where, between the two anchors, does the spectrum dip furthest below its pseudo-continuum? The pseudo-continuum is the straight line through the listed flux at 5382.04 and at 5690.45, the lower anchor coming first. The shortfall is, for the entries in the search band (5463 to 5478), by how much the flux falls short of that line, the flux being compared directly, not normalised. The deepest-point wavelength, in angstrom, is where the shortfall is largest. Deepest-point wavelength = 5477.05 angstrom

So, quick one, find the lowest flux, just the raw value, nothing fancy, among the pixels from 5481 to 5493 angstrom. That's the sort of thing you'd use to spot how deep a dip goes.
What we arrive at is 4.46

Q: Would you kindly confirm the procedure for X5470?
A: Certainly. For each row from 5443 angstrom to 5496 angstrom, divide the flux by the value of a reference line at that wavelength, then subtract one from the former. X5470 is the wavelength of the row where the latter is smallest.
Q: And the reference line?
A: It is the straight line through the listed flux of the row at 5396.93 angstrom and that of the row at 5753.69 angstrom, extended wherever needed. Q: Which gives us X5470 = 5477.05 angstrom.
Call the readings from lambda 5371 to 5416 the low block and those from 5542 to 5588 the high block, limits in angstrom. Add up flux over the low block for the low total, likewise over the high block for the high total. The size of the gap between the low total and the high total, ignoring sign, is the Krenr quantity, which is 10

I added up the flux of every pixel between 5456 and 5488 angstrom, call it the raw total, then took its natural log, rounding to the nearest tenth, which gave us 4.2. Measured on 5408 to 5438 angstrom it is 4.1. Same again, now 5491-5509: 3.7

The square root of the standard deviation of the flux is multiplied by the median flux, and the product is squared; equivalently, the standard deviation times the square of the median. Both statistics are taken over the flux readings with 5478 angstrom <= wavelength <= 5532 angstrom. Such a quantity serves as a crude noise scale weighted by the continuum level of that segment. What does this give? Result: 20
